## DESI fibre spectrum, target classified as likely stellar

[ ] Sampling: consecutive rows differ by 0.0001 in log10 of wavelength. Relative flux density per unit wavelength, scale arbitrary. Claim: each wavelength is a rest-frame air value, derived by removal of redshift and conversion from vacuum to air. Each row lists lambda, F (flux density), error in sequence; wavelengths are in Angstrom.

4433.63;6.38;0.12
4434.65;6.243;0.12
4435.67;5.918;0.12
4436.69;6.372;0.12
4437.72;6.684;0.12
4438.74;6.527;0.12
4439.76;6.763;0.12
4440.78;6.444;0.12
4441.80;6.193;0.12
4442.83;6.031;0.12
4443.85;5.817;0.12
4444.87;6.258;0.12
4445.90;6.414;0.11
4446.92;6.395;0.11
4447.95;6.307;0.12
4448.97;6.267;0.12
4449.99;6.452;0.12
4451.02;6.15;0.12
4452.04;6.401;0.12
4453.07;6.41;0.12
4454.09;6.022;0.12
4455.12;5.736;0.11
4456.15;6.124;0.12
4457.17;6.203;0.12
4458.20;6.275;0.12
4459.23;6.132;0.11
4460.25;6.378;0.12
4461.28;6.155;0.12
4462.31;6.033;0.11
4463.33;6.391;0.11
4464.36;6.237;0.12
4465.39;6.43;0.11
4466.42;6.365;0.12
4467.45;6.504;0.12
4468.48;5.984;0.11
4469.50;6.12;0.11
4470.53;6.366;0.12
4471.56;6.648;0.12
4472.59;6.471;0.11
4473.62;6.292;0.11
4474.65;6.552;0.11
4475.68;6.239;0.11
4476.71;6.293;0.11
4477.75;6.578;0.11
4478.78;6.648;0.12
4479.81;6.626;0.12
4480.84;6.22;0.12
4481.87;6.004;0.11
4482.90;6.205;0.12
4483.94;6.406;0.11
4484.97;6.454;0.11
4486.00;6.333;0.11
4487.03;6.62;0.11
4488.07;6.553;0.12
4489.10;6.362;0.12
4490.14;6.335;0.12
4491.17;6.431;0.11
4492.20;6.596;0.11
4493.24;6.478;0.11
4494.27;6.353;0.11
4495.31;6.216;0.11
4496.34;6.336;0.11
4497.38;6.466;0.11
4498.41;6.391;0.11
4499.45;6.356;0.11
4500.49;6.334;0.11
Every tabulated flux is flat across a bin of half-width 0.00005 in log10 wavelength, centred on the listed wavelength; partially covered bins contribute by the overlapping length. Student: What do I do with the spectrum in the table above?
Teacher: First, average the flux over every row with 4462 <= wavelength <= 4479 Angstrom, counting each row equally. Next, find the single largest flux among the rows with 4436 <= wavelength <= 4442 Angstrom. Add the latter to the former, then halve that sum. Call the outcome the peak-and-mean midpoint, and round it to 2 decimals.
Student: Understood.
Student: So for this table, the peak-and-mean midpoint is 6.56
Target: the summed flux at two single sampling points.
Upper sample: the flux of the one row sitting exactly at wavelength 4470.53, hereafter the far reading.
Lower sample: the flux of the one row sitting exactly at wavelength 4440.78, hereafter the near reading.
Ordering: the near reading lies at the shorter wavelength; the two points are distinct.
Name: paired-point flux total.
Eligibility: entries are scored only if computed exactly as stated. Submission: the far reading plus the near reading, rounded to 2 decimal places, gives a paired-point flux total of 12.81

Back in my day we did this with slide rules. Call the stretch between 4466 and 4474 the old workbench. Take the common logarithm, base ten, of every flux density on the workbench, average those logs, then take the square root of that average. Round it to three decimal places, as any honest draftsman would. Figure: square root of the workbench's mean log 0.896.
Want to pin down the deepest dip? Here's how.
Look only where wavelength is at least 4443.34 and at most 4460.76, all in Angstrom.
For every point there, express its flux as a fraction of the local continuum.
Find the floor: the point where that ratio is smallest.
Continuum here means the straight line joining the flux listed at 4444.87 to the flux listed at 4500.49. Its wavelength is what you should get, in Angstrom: 4455.12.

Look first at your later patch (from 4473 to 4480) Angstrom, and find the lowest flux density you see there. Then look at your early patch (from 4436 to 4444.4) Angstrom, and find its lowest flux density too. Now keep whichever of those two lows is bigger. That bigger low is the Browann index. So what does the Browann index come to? 6.24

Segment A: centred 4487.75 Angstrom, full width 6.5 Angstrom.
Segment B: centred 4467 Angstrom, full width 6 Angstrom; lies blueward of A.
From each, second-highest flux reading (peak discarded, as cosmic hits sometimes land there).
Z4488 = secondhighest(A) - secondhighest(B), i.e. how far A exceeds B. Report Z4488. 0.12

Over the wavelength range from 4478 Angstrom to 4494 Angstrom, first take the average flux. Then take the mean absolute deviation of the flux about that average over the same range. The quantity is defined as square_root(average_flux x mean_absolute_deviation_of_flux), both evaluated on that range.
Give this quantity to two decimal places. 0.95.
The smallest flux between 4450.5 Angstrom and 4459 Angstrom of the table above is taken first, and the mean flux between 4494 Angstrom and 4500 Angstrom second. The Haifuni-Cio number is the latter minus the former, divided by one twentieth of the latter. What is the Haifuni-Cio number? 1.9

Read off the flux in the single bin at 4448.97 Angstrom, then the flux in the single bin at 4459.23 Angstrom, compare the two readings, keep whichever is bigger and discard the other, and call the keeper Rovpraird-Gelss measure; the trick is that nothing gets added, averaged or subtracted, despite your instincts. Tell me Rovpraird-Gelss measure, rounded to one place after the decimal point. 6.3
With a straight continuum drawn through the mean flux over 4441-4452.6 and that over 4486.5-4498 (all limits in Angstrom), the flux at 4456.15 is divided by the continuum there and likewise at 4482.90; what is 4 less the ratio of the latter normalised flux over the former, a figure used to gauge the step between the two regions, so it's 3.00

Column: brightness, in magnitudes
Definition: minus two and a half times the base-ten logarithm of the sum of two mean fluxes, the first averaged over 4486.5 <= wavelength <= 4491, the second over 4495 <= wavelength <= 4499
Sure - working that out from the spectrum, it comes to -2.77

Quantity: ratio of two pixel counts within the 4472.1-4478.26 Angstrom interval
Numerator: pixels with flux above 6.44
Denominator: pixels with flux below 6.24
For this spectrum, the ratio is 3.0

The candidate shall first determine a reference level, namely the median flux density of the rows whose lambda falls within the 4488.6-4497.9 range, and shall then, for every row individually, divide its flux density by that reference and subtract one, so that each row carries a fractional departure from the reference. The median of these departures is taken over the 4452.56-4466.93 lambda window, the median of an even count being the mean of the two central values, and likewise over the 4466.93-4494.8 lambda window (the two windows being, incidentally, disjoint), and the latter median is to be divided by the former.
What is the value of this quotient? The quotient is -0.31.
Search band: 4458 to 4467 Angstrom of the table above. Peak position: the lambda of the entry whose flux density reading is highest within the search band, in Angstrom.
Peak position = 4465.39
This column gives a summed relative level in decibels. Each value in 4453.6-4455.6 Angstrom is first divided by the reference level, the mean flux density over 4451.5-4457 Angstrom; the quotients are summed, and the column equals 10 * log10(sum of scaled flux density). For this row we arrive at 2.82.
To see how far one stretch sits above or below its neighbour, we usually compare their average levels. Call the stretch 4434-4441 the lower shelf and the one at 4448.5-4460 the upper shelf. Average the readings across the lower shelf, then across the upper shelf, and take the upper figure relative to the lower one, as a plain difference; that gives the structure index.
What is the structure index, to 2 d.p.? -0.22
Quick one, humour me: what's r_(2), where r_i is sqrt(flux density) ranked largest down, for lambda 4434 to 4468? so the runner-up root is 2.59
